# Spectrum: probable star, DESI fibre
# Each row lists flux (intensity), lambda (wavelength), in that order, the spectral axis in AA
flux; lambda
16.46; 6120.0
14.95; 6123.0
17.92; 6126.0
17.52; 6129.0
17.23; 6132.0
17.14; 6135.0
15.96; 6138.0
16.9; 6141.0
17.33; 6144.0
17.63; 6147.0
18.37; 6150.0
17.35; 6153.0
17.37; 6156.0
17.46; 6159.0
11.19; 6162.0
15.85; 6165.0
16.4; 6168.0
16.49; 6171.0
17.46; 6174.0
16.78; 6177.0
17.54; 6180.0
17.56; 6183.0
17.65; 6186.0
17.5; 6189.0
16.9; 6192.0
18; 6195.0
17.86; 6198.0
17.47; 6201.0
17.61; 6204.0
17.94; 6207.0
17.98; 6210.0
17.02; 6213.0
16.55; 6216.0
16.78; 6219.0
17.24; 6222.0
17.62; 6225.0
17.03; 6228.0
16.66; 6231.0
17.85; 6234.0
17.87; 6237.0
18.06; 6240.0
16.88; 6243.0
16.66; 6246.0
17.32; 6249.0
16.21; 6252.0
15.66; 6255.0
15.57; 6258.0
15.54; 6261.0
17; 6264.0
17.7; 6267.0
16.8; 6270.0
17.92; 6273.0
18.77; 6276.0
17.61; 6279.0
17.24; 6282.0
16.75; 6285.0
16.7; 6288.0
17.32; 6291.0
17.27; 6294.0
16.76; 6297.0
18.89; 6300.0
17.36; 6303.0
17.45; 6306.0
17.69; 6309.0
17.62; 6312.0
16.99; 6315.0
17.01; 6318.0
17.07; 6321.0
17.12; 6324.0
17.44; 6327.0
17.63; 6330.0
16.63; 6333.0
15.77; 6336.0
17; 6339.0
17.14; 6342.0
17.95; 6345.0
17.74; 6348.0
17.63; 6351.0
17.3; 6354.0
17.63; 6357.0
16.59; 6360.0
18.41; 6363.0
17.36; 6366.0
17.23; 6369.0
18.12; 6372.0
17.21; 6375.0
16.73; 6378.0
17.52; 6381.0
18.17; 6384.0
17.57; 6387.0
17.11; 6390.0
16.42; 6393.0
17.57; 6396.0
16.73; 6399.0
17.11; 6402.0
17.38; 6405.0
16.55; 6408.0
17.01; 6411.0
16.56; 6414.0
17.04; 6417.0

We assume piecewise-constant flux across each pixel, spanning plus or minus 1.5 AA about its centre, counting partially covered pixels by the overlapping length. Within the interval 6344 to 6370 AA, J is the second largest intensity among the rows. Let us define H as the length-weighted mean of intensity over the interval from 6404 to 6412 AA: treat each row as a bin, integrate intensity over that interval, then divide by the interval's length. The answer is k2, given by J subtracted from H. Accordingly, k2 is -1.0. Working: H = 17.0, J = 17.95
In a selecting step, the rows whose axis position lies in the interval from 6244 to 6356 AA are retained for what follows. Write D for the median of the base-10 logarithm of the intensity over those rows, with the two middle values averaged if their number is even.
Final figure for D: 1.24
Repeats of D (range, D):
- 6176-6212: 1.25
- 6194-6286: 1.24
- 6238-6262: 1.22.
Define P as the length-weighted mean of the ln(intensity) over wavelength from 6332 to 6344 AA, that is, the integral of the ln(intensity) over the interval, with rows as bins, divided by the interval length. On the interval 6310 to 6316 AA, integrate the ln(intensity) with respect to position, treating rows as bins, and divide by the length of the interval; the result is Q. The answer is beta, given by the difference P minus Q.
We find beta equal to -0.04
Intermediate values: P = 2.81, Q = 2.85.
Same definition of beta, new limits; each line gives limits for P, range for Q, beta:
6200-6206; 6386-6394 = 0.03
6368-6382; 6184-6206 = -0.01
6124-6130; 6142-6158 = -0.01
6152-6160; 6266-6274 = 0.00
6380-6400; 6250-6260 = 0.09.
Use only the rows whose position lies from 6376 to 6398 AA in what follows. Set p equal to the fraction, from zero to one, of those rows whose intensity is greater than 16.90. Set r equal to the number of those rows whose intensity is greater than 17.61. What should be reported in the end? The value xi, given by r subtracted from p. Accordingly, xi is -0.3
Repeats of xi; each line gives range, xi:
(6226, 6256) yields -2.5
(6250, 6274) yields -1.6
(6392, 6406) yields 0.6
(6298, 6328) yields -2.0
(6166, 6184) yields 0.5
